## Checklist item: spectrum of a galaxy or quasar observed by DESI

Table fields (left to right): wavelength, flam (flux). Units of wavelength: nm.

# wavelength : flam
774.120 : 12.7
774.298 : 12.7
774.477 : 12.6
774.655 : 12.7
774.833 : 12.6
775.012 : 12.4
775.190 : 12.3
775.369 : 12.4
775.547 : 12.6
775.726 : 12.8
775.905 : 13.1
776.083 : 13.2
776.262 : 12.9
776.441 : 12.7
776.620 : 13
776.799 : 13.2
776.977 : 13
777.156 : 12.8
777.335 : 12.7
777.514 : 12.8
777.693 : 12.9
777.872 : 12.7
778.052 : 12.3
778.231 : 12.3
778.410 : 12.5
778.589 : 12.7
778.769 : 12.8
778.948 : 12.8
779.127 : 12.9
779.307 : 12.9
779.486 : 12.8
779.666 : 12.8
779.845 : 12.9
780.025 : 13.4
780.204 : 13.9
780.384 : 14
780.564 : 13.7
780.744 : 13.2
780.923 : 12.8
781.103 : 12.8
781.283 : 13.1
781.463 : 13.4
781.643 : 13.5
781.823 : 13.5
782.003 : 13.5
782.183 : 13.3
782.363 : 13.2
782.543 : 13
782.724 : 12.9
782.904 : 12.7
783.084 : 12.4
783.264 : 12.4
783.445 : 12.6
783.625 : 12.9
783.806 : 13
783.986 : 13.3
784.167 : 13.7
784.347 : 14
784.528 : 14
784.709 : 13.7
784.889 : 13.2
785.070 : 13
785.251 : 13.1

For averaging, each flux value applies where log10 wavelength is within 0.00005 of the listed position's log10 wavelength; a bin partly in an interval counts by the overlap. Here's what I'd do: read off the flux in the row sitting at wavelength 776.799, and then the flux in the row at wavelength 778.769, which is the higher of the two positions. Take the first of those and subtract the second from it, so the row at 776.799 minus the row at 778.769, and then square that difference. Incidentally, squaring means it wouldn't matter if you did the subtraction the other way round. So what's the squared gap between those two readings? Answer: 0.16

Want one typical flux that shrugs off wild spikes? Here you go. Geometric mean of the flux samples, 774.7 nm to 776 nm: 12.6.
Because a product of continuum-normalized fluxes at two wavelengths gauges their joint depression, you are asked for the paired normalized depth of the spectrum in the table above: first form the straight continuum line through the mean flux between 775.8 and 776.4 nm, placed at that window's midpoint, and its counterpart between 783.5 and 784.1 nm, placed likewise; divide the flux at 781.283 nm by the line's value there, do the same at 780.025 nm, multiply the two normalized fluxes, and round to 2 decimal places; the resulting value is 1.03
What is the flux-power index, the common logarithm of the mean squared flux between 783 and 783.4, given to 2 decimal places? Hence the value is 2.19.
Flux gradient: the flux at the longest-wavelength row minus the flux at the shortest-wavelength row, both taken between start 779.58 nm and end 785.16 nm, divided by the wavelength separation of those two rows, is 0.04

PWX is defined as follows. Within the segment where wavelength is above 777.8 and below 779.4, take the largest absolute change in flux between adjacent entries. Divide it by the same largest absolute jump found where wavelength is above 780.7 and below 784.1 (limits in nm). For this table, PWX 1.00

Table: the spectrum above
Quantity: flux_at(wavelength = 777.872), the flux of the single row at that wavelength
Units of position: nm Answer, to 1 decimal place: 12.7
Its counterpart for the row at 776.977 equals 13.0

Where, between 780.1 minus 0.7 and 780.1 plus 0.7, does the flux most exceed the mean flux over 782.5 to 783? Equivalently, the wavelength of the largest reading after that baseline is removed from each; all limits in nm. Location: 780.384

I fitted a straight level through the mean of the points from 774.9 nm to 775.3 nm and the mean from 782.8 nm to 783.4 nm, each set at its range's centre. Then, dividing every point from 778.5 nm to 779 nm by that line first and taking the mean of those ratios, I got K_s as 1.03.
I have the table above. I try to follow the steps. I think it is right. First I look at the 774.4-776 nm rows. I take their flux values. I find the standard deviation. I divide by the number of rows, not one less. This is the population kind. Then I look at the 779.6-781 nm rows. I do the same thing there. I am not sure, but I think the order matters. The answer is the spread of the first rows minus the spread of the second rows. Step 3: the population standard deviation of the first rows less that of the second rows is -0.23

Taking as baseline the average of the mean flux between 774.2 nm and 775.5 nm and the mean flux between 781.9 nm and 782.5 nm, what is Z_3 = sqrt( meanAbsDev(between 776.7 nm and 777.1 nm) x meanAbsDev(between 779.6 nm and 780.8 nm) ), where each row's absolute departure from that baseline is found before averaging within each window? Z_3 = 0.30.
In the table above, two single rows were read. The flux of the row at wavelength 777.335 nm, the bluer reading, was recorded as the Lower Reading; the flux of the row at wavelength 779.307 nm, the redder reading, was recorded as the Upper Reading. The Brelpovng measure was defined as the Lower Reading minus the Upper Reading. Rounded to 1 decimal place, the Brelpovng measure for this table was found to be -0.2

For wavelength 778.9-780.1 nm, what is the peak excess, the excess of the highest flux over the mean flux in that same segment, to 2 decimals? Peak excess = 0.47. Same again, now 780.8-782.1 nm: 0.27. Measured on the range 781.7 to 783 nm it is 0.34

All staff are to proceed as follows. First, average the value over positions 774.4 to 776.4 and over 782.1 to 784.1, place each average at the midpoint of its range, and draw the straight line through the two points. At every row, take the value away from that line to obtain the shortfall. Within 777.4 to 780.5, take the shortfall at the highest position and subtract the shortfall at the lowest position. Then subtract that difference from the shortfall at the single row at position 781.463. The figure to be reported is 0.6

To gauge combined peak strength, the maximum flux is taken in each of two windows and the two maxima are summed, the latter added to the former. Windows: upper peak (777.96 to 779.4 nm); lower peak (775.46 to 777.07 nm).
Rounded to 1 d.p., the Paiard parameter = 26.1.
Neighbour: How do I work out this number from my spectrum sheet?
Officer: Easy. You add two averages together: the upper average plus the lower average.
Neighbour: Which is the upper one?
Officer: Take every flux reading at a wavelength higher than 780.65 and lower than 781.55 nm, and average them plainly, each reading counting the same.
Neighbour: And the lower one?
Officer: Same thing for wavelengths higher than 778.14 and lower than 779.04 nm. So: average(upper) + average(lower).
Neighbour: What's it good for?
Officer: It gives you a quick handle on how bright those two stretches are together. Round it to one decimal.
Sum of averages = 25.7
